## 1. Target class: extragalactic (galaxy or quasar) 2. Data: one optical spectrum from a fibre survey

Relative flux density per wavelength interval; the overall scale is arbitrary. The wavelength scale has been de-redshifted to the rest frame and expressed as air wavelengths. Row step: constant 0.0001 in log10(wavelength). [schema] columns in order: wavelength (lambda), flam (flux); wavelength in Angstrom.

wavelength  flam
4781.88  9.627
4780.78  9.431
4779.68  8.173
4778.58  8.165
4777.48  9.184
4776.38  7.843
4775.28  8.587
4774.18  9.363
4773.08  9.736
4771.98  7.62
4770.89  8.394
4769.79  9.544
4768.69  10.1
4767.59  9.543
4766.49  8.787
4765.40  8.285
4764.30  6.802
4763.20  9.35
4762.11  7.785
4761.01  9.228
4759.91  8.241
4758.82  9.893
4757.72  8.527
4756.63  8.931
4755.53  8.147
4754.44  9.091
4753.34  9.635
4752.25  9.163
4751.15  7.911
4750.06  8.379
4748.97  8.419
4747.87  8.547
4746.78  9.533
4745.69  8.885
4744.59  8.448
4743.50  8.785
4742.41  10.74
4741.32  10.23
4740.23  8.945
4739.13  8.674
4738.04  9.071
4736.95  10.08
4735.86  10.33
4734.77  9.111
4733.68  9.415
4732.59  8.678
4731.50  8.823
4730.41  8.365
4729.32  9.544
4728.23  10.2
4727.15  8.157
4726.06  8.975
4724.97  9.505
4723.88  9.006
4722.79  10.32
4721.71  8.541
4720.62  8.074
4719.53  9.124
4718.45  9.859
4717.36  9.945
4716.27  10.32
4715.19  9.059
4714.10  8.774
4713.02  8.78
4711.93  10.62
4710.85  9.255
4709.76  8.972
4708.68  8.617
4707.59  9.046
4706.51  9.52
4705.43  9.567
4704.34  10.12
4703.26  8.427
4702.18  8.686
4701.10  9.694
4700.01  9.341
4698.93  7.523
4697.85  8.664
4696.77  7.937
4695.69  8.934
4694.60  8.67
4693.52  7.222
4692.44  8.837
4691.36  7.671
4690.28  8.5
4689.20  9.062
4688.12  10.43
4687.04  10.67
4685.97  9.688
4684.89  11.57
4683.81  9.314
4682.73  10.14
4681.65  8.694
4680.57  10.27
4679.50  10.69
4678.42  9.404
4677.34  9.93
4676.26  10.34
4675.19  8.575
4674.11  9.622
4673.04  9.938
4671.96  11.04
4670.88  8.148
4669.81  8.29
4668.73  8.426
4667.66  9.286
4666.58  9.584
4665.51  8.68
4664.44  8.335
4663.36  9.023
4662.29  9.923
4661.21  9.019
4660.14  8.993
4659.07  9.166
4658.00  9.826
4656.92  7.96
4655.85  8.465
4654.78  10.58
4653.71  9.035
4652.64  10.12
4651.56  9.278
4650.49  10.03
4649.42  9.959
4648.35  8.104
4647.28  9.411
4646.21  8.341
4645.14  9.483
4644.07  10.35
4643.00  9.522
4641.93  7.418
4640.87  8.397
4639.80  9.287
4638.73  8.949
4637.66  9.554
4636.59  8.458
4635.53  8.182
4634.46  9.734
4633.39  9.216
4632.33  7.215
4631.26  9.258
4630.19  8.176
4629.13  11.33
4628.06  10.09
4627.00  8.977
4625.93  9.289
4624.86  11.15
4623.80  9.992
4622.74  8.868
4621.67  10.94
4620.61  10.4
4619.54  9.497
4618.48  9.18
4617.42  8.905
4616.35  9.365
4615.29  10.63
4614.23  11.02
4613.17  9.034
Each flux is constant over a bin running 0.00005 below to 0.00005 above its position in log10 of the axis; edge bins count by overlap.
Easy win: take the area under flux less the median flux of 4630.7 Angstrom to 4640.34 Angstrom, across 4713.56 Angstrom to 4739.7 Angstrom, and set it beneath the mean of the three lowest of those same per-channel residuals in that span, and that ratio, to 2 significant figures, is -1.2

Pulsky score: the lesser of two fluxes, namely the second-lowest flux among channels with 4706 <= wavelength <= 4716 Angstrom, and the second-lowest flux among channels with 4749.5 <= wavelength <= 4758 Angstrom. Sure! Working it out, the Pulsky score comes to 8.15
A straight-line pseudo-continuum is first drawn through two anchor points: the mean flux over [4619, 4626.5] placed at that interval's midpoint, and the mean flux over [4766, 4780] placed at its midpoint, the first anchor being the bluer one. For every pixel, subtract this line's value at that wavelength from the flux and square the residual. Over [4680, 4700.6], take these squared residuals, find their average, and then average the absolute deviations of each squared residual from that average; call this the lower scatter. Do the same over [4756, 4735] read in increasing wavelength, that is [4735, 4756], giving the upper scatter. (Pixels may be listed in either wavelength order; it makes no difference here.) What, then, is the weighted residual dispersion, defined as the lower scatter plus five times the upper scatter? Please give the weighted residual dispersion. 3.8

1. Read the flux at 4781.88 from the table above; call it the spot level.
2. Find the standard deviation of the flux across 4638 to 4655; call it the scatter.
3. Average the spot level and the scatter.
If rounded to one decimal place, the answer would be 5.2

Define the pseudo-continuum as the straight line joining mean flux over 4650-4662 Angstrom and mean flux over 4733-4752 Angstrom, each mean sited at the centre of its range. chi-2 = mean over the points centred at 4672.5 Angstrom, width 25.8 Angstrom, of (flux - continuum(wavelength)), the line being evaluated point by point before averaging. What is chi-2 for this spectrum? 0.2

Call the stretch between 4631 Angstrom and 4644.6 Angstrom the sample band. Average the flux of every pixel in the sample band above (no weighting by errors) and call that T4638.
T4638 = 8.9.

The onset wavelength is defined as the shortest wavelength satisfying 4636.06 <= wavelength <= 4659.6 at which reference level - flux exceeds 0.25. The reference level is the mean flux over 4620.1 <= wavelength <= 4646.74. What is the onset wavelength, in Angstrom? 4636.59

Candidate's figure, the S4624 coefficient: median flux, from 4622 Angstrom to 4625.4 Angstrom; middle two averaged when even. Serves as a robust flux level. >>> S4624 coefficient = 10.0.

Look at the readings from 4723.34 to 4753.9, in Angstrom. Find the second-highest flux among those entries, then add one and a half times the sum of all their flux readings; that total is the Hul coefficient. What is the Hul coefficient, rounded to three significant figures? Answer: 394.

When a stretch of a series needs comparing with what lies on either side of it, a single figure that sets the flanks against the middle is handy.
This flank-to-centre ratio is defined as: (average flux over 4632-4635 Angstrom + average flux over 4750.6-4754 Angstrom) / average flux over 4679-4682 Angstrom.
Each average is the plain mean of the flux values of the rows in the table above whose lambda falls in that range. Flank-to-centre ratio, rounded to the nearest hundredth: 1.78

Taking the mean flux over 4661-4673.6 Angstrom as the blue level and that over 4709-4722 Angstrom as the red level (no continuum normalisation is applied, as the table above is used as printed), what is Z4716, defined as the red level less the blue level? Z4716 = 0.14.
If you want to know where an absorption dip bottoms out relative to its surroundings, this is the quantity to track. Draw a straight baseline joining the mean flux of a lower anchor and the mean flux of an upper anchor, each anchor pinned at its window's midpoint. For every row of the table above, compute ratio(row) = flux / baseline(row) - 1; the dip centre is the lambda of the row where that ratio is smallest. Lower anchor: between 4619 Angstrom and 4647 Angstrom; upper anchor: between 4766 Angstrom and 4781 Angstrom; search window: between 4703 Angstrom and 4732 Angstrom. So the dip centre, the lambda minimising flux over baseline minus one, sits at 4720.62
